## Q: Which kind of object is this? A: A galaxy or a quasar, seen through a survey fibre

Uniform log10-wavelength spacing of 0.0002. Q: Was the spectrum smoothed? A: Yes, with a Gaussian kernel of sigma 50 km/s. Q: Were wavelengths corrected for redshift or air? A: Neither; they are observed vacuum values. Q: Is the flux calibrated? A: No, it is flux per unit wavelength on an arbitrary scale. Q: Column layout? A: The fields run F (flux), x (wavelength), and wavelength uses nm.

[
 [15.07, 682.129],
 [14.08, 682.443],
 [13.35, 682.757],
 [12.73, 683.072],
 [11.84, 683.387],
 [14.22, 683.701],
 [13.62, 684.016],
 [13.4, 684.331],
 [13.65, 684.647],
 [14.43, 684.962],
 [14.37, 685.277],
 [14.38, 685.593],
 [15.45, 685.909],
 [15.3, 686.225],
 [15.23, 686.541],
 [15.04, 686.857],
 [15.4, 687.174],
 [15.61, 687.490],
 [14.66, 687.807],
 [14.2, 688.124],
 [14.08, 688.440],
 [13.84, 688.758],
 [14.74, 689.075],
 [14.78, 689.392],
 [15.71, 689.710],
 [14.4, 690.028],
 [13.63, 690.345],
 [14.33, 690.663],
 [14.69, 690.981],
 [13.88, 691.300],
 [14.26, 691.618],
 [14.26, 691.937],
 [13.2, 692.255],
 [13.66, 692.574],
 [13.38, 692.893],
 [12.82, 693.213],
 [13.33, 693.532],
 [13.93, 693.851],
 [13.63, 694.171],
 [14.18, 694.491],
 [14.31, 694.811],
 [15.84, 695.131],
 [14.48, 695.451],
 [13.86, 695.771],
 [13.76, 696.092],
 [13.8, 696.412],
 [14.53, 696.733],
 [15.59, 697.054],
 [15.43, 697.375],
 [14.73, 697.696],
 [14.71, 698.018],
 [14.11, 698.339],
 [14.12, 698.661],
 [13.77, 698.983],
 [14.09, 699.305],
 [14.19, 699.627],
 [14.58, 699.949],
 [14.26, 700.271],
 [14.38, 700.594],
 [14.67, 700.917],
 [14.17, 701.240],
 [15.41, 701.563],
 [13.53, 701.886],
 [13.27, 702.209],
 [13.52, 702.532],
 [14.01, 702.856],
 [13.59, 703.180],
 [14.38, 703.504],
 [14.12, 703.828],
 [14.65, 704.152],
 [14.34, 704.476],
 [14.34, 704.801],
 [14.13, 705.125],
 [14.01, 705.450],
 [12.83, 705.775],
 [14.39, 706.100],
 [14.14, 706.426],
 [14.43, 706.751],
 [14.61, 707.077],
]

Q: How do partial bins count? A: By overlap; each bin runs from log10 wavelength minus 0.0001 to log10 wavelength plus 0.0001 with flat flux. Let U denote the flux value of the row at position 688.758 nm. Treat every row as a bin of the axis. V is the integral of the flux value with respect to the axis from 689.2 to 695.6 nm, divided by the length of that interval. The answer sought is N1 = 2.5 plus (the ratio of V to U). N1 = 3.52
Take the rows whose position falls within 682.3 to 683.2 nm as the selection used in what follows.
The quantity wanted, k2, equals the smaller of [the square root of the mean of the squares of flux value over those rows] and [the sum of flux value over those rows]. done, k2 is 13.4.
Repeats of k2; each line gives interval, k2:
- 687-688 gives 15.2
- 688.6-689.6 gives 14.5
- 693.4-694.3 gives 13.6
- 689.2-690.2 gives 15.0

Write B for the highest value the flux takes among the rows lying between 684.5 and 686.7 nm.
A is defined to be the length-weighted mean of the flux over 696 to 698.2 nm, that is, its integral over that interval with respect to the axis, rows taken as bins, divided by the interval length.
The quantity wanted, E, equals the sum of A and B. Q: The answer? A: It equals 30.1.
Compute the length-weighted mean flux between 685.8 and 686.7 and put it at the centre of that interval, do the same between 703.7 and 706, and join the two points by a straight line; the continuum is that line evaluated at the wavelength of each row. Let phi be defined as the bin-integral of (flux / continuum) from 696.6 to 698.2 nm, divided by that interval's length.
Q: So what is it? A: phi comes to 1.03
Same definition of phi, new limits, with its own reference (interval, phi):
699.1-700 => 0.99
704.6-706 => 0.99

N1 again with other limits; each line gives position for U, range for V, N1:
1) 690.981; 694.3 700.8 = 3.48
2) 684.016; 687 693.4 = 3.55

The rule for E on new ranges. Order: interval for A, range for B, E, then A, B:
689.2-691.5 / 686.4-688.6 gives 30.1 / 14.49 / 15.61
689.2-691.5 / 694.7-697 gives 30.3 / 14.49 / 15.84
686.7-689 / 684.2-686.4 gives 30.1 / 14.69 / 15.45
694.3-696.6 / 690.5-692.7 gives 29.0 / 14.31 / 14.69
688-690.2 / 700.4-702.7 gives 30.0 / 14.54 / 15.41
